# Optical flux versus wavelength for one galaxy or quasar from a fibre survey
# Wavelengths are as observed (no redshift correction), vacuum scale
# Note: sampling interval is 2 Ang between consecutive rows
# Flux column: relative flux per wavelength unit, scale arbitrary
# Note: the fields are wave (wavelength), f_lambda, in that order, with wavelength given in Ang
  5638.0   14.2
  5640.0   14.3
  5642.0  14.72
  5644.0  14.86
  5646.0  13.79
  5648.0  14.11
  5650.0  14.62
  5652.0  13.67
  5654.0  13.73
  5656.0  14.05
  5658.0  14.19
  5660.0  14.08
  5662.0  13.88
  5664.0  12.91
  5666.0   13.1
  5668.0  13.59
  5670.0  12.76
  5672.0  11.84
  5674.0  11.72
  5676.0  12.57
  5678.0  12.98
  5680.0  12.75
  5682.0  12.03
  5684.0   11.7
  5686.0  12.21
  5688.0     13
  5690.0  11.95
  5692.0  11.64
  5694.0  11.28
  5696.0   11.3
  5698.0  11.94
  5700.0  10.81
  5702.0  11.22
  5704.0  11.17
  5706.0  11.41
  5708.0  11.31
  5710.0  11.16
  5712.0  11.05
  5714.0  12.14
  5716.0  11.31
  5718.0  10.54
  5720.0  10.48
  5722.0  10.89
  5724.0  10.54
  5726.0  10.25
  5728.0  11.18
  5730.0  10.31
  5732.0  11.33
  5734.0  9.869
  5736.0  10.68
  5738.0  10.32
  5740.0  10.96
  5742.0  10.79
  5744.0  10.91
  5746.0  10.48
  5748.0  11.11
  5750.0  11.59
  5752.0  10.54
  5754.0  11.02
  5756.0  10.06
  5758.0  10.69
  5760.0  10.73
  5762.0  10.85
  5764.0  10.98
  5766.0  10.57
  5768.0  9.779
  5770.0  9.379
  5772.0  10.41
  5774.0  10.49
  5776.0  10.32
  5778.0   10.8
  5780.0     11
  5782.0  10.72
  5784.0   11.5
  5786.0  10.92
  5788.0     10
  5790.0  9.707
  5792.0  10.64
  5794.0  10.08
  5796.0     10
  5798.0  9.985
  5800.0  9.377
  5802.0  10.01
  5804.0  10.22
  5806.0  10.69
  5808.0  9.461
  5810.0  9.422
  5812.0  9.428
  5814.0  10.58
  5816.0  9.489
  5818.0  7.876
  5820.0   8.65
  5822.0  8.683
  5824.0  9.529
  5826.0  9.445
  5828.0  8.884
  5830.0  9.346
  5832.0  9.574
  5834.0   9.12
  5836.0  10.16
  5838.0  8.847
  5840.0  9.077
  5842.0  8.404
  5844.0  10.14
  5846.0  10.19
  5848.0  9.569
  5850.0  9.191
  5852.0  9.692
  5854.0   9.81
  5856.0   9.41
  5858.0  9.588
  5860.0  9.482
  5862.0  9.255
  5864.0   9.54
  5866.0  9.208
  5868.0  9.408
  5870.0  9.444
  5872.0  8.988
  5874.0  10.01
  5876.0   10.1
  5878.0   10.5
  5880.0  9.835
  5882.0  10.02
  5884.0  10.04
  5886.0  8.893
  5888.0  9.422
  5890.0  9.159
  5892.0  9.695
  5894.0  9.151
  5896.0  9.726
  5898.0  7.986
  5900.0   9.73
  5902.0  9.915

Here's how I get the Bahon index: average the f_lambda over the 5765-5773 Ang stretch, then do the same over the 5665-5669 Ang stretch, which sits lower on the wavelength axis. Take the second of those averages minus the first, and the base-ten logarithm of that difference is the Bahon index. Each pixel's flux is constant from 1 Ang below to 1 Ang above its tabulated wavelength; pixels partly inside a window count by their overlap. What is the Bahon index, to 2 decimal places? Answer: 0.52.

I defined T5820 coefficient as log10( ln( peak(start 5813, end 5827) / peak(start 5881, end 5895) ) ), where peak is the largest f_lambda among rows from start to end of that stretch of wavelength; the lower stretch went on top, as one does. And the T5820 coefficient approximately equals -1.3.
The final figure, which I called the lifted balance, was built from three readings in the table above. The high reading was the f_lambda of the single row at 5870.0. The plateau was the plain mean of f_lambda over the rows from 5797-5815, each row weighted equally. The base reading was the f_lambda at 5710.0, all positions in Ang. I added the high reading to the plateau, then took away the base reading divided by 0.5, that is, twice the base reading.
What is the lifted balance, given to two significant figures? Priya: -3.0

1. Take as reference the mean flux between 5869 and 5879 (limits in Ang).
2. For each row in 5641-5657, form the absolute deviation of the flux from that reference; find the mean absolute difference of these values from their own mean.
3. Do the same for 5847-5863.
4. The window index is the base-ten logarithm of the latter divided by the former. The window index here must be -0.4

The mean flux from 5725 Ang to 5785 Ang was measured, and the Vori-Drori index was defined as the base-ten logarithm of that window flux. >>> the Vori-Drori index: 1.03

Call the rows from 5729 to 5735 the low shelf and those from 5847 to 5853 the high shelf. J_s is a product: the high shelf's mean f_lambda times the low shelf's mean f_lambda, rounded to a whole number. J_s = 100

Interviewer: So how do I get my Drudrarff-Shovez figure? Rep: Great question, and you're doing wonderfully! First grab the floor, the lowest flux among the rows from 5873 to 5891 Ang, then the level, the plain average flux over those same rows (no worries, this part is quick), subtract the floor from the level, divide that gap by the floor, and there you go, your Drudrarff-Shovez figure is 0.10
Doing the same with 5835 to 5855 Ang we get 0.13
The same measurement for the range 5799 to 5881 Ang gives 0.21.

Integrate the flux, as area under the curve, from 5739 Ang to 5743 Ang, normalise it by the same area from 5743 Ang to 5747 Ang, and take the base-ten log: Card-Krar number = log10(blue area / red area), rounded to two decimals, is 0.01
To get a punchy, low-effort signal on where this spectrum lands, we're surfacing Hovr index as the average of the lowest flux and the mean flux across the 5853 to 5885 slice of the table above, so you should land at 9.3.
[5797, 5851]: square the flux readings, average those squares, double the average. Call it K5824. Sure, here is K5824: 180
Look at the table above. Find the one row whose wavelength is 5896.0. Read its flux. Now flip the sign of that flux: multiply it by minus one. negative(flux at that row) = -9.7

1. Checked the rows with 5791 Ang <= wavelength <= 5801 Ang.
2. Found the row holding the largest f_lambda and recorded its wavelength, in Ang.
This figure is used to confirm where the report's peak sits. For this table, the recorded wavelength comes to 5792.0 Ang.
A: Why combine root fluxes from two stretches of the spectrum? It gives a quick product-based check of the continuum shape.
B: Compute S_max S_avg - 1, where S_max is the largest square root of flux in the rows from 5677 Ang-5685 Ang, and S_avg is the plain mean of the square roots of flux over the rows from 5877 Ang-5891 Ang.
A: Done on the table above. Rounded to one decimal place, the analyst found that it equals 10.2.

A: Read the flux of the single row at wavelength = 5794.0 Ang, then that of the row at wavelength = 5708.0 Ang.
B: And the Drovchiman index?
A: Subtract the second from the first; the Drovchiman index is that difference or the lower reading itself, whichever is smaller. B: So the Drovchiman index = -1.2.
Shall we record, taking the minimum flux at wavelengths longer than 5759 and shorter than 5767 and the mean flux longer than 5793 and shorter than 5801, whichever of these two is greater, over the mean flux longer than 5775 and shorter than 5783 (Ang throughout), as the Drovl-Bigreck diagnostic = 0.99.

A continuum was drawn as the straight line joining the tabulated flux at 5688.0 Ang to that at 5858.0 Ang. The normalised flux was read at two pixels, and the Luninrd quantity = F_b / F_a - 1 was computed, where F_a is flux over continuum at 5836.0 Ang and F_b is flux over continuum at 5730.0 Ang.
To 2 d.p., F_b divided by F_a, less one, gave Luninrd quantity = -0.16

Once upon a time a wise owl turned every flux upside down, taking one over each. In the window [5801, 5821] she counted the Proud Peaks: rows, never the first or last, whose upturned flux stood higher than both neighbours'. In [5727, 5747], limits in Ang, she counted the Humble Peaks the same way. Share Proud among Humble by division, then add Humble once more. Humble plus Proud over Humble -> 4.5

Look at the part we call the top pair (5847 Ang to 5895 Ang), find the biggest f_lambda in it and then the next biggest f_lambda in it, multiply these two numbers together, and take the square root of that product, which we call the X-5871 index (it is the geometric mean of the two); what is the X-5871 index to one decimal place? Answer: 10.3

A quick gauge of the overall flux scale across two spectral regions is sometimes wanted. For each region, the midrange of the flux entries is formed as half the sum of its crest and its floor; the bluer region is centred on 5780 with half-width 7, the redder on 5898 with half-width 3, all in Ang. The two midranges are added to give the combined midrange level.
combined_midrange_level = 19.8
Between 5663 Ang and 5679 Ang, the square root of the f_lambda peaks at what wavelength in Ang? 5668.0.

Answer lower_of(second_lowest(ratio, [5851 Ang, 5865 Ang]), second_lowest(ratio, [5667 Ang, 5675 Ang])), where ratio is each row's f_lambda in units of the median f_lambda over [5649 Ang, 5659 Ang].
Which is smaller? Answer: 0.67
